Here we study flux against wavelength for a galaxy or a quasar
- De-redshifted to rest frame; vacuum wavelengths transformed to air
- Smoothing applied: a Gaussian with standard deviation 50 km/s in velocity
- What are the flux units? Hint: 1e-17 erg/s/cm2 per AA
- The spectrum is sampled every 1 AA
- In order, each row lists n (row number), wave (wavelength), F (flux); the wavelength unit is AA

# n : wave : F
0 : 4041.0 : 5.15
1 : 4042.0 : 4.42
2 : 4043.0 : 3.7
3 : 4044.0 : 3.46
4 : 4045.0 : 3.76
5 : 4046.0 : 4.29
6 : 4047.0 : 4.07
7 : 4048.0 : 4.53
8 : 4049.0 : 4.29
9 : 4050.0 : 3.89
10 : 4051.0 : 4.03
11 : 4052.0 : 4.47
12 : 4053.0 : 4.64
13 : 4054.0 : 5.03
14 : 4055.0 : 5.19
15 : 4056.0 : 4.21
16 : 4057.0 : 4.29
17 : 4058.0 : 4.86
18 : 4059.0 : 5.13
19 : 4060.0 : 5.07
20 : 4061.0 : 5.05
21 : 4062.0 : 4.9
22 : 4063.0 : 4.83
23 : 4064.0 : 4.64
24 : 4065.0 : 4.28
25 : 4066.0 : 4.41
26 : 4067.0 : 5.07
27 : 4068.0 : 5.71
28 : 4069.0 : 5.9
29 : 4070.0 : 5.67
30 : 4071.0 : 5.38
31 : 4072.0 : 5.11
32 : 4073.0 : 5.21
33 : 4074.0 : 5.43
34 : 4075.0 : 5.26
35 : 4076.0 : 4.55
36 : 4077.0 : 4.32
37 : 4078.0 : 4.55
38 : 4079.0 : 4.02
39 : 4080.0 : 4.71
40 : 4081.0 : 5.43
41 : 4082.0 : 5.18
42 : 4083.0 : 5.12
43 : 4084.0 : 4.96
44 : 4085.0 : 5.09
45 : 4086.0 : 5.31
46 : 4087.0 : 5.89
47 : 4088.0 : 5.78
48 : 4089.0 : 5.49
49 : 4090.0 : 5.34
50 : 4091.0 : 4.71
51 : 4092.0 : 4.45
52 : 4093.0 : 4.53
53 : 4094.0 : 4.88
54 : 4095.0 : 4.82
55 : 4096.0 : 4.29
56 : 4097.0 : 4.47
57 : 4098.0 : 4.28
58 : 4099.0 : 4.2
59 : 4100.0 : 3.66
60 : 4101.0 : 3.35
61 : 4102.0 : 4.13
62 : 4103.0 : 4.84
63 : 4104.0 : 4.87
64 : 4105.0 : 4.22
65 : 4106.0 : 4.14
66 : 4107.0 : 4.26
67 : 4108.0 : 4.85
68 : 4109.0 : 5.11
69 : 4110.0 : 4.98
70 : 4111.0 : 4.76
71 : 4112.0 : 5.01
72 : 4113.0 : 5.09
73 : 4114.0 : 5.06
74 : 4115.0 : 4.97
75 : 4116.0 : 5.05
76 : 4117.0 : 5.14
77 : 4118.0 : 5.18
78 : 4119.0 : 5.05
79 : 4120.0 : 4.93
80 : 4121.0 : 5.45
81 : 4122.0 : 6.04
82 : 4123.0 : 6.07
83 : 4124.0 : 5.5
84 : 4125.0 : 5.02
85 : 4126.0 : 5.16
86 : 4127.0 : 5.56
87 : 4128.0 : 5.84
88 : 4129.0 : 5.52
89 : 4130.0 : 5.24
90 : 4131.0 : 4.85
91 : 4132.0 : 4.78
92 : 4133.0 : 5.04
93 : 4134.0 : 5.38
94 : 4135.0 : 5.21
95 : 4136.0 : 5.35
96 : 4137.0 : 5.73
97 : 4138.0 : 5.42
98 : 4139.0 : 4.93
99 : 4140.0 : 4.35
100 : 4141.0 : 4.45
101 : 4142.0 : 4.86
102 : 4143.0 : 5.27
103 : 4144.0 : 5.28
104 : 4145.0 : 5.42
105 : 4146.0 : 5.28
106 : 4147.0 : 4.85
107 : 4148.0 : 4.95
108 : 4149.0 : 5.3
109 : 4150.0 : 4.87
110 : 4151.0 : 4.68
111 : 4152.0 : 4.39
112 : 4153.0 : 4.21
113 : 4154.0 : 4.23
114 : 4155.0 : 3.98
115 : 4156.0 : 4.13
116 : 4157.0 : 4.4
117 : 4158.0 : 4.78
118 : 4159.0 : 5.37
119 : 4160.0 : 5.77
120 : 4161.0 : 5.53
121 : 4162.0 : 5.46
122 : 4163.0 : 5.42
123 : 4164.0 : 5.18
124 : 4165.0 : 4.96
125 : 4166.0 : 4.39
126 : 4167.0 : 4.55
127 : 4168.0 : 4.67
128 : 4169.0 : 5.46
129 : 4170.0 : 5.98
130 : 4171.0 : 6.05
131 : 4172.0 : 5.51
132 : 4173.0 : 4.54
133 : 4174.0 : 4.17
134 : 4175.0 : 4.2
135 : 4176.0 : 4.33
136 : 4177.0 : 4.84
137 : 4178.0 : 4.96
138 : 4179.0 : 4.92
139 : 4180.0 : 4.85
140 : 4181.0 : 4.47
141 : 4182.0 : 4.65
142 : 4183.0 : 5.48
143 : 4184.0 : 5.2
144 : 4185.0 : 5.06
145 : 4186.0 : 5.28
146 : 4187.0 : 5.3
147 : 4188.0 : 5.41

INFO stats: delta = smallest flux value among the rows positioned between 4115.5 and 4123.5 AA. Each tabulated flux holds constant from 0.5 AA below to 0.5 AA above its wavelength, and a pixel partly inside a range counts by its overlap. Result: 4.93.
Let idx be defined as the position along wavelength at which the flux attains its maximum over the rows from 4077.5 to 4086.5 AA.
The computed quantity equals 4081.0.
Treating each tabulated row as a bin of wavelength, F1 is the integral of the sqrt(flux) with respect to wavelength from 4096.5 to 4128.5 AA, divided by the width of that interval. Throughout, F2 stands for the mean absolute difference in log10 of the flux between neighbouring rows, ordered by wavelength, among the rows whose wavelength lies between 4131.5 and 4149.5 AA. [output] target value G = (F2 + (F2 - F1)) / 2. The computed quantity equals -1.08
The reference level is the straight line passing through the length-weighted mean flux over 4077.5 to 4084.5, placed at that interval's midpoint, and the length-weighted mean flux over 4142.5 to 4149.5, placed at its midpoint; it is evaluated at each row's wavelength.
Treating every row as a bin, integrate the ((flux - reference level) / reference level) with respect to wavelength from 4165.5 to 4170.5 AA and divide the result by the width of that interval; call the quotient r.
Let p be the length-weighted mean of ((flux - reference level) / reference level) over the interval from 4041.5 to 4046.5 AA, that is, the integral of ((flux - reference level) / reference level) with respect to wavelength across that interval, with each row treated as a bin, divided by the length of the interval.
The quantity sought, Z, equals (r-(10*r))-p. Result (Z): 0.7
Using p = -0.16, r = -0.06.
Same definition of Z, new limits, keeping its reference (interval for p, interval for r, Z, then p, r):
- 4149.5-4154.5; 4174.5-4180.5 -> 1.3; -0.14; -0.13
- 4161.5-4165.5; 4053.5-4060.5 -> -0.2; -0.01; 0.02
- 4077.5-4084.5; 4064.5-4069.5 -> -0.6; 0.00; 0.06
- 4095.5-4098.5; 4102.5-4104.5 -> 0.3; -0.12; -0.02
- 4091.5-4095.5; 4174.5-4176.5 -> 1.9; -0.05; -0.20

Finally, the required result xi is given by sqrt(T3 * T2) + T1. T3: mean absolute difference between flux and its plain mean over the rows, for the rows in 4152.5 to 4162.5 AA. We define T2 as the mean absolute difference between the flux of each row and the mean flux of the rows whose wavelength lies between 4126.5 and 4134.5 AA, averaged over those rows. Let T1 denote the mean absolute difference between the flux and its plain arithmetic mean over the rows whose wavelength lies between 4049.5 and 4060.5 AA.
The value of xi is 0.82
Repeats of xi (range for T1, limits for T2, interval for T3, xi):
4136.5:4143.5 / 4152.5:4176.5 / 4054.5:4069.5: 0.87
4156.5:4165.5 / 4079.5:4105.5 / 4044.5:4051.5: 0.65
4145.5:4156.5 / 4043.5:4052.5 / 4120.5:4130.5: 0.67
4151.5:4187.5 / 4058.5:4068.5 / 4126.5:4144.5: 0.79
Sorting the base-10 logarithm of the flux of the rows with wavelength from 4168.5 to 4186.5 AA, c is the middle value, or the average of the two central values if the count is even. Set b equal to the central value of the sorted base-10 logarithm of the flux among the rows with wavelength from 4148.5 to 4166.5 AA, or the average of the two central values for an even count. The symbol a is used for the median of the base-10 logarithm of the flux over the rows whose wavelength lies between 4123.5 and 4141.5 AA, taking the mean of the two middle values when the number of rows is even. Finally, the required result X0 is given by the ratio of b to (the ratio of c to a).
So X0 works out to 0.71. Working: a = 0.718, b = 0.683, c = 0.694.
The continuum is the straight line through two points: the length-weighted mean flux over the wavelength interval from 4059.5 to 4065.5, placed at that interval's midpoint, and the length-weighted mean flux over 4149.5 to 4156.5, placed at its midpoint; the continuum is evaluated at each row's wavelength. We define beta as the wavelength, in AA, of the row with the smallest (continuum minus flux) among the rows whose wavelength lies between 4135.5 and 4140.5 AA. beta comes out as 4137.0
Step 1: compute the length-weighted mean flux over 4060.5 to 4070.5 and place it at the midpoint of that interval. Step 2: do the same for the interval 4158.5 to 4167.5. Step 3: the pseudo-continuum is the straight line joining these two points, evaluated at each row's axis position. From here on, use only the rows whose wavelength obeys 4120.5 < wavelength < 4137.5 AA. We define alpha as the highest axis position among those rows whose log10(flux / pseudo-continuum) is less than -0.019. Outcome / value 4132.0 AA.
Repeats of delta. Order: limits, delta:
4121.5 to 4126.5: 5.02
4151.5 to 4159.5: 3.98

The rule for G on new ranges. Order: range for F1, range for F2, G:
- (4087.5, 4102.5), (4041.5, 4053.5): -1.03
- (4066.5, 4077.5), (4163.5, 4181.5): -1.11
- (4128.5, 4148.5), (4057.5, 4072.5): -1.11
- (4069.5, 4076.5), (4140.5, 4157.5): -1.12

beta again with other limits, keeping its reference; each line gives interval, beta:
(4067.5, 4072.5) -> 4069.0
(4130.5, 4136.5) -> 4134.0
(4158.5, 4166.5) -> 4160.0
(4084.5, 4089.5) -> 4087.0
